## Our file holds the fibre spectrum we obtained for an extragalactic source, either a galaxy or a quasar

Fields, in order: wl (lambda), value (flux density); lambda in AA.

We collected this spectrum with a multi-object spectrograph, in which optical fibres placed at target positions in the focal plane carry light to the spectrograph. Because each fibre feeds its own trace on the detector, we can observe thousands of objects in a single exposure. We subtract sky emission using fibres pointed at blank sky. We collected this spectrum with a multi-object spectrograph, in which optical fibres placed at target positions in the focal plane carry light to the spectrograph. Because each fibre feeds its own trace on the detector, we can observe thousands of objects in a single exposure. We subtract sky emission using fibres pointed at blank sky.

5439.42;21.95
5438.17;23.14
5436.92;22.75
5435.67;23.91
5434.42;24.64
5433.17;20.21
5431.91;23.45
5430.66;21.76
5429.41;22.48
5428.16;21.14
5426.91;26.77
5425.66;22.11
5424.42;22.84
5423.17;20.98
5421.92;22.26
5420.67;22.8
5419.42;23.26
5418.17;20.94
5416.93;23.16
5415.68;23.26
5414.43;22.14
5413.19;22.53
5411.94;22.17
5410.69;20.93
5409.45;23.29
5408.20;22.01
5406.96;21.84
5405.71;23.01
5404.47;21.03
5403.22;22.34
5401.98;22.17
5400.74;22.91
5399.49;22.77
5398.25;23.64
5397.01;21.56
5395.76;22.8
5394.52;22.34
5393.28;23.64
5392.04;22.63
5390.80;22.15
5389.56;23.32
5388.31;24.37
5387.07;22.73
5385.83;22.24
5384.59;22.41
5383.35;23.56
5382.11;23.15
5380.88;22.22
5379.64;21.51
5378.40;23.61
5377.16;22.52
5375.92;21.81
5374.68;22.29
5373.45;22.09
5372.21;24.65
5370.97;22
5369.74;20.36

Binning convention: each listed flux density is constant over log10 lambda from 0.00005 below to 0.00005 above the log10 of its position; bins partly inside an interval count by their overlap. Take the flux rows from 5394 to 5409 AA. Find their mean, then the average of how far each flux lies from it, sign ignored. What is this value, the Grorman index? 0.55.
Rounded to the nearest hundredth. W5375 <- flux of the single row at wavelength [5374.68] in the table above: 22.29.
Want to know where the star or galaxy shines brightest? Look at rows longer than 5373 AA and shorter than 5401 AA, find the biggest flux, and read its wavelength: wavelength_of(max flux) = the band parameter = 5388.31 AA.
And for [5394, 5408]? 5398.25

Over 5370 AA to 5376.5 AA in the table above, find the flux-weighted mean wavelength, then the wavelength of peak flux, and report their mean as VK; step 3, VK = 5372.8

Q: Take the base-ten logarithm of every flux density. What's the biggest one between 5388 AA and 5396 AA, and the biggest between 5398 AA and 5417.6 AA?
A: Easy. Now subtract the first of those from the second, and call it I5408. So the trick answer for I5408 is -0.013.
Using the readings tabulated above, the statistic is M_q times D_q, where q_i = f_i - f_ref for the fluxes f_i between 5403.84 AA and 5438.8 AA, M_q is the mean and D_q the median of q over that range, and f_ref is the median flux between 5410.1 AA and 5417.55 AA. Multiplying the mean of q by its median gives 0.028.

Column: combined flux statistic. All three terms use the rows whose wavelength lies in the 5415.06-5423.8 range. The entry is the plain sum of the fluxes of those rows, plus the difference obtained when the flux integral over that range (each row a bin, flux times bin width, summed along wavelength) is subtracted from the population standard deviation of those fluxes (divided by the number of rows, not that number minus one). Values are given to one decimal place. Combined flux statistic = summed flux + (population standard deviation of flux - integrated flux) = -37.9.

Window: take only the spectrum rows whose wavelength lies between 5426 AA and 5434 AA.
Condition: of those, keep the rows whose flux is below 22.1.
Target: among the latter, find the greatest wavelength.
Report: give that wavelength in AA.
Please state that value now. 5433.17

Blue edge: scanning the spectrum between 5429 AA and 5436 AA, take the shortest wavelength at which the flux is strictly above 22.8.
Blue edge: 5431.91 AA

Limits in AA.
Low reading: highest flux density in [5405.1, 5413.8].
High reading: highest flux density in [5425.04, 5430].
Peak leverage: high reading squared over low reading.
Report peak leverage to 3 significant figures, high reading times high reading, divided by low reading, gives 30.8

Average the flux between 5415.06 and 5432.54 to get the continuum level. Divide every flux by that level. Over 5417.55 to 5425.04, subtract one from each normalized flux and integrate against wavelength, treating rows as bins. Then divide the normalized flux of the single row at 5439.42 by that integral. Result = -6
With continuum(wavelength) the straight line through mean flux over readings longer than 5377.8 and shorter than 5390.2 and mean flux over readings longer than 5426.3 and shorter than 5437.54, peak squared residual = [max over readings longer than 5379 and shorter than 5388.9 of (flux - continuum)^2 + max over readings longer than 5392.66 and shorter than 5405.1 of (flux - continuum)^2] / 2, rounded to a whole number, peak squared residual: 3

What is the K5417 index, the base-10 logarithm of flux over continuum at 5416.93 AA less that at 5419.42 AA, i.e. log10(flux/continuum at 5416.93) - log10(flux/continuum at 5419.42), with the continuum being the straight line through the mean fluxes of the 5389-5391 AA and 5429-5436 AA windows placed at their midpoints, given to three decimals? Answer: -0.002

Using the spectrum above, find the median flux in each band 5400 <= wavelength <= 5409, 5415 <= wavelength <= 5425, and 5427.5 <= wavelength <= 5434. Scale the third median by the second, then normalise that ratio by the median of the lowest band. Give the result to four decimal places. 0.0430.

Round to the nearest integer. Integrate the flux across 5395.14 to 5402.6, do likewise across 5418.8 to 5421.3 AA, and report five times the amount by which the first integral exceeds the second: 557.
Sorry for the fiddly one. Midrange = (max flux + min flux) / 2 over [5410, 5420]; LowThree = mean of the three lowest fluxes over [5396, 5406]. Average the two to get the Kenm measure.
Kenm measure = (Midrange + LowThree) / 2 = 21.84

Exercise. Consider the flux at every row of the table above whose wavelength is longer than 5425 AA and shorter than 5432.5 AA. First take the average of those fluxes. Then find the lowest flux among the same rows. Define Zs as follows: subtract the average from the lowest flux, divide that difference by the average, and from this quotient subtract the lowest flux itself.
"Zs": -21.2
